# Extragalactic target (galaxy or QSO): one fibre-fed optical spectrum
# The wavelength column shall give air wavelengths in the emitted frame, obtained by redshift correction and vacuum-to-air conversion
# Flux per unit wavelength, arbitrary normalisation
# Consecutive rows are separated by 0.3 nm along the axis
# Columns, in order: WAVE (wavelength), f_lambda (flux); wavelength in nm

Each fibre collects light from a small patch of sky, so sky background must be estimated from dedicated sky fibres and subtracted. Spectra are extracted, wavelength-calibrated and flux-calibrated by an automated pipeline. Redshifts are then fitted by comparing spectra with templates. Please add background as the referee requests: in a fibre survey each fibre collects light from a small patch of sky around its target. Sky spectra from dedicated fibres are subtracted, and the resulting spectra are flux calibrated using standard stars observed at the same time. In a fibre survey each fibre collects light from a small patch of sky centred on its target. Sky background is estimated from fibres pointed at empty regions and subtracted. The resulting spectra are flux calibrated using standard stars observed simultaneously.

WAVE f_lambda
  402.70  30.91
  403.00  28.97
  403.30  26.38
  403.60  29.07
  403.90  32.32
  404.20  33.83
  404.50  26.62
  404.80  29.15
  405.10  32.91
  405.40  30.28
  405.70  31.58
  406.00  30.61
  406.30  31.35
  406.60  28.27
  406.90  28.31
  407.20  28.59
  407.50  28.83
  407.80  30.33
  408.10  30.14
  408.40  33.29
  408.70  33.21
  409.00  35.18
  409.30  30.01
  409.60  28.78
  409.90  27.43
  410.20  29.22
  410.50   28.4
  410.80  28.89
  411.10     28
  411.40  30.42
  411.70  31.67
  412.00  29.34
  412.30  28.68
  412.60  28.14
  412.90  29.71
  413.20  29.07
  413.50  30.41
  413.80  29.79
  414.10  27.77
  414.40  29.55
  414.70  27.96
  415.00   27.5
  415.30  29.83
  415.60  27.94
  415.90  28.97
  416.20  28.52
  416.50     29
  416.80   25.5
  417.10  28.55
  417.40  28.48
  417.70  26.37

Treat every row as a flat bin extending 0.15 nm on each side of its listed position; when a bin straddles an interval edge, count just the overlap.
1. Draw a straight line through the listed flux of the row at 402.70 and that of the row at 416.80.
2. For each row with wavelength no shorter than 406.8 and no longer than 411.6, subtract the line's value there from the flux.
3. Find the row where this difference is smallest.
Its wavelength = 406.90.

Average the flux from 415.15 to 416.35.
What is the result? 28.8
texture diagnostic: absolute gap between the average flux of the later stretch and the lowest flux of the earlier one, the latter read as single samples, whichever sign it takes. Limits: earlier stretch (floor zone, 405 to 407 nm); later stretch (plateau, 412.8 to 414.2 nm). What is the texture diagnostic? 1.1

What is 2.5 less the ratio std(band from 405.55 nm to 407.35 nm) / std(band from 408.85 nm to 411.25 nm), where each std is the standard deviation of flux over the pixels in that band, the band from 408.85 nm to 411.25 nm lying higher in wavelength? 1.9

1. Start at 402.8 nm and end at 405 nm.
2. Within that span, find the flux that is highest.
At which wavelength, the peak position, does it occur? 404.20 nm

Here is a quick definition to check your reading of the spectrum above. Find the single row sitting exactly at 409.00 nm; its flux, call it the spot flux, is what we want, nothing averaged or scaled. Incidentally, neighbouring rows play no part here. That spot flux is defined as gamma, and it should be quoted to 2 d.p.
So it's 35.18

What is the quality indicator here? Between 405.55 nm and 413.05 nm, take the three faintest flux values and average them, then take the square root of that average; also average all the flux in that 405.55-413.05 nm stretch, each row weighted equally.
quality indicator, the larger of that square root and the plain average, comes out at 29.9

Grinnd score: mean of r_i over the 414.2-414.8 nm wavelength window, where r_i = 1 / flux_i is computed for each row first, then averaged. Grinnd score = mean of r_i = 0.0348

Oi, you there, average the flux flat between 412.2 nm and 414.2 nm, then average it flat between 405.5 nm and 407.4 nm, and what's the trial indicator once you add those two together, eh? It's 58.9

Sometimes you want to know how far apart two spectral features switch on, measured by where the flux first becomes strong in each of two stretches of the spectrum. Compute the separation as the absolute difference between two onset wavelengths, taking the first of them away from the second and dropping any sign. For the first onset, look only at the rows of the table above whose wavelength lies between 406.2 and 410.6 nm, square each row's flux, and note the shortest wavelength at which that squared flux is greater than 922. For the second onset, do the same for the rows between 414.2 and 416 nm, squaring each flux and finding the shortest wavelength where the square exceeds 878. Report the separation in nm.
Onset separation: 9.00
